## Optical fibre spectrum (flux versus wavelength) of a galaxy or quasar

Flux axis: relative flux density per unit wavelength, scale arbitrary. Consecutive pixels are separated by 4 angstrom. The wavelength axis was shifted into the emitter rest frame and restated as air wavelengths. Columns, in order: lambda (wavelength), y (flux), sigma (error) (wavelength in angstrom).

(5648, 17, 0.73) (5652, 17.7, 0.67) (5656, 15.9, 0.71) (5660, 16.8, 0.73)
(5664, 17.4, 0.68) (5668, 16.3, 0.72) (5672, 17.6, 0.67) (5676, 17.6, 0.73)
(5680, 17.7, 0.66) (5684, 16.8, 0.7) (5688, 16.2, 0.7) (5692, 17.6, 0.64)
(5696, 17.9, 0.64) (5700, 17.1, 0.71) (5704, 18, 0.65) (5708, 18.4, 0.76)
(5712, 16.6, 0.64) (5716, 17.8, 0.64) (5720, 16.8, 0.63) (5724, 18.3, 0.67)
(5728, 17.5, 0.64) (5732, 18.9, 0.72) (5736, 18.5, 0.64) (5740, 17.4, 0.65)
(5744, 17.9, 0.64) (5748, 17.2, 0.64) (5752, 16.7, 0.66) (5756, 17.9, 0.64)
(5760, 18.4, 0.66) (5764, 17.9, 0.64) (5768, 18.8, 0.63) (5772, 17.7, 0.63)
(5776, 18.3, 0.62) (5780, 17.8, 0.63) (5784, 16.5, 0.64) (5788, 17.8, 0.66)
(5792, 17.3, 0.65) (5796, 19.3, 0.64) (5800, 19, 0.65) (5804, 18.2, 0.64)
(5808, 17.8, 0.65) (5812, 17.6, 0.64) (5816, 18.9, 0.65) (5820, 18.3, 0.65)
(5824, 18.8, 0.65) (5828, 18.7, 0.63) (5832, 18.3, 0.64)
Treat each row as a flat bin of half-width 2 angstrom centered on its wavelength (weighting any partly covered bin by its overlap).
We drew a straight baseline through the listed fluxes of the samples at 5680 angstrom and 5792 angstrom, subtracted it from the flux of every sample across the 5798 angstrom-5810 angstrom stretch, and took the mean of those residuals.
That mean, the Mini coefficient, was 1.1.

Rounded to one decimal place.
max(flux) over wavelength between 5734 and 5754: 18.5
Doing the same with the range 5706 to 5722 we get 18.4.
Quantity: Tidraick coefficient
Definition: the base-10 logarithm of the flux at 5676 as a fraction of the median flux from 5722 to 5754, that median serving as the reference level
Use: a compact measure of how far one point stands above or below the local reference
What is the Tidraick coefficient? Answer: -0.002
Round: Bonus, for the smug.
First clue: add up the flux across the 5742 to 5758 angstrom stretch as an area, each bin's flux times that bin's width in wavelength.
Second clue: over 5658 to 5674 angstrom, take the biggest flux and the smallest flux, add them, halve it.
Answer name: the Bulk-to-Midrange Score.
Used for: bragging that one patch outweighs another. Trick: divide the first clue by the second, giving 16.4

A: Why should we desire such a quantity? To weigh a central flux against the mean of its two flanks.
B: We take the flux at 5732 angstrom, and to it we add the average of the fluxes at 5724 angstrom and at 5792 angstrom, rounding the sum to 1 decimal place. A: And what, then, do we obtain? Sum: 36.7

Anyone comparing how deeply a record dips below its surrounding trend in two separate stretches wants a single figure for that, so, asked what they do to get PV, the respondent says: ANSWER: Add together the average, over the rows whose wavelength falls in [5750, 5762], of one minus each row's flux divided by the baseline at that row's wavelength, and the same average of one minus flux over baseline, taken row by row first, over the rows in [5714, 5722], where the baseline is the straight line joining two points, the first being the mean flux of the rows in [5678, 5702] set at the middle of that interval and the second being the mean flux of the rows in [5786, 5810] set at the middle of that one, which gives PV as 0.020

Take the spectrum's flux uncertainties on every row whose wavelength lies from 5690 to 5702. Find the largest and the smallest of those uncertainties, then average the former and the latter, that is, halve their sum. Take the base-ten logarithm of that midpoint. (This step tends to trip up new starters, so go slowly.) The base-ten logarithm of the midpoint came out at -0.171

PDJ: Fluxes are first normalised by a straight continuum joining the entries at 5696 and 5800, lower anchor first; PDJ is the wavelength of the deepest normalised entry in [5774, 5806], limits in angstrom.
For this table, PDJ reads 5784 angstrom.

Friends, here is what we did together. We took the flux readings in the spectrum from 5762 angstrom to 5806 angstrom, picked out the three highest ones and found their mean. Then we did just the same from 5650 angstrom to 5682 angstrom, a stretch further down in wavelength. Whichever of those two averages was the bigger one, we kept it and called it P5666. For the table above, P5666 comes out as 19.0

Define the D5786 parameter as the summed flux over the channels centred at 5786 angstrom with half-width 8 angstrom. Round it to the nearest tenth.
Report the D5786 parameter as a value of 69.4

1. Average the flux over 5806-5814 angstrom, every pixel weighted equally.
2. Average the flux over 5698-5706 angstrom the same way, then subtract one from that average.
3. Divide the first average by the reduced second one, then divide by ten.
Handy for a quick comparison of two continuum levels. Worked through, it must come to 0.107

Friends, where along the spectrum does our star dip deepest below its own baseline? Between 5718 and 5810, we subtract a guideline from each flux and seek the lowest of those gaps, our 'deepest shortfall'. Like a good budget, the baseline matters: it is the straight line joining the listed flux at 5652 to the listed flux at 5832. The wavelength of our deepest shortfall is 5784 angstrom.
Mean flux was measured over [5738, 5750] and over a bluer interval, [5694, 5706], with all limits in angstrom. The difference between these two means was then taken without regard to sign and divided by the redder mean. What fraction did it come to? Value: 0.01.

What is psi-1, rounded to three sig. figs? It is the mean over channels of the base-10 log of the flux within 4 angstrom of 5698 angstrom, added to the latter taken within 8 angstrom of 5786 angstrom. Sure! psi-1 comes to 2.48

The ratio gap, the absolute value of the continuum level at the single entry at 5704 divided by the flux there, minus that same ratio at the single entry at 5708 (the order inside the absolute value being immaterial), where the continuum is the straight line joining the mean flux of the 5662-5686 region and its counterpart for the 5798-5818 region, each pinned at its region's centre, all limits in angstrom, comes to 0.019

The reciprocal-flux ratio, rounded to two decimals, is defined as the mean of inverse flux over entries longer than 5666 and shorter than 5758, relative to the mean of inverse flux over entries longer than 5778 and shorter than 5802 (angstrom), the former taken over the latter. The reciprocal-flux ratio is 1.02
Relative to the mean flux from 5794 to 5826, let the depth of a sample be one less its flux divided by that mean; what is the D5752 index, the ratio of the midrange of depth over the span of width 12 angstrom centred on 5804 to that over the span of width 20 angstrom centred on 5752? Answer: 0.09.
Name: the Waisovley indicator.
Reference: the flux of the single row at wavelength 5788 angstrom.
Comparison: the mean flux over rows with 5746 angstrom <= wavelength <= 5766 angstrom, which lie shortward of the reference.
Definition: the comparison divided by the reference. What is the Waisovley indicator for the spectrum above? 0.990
